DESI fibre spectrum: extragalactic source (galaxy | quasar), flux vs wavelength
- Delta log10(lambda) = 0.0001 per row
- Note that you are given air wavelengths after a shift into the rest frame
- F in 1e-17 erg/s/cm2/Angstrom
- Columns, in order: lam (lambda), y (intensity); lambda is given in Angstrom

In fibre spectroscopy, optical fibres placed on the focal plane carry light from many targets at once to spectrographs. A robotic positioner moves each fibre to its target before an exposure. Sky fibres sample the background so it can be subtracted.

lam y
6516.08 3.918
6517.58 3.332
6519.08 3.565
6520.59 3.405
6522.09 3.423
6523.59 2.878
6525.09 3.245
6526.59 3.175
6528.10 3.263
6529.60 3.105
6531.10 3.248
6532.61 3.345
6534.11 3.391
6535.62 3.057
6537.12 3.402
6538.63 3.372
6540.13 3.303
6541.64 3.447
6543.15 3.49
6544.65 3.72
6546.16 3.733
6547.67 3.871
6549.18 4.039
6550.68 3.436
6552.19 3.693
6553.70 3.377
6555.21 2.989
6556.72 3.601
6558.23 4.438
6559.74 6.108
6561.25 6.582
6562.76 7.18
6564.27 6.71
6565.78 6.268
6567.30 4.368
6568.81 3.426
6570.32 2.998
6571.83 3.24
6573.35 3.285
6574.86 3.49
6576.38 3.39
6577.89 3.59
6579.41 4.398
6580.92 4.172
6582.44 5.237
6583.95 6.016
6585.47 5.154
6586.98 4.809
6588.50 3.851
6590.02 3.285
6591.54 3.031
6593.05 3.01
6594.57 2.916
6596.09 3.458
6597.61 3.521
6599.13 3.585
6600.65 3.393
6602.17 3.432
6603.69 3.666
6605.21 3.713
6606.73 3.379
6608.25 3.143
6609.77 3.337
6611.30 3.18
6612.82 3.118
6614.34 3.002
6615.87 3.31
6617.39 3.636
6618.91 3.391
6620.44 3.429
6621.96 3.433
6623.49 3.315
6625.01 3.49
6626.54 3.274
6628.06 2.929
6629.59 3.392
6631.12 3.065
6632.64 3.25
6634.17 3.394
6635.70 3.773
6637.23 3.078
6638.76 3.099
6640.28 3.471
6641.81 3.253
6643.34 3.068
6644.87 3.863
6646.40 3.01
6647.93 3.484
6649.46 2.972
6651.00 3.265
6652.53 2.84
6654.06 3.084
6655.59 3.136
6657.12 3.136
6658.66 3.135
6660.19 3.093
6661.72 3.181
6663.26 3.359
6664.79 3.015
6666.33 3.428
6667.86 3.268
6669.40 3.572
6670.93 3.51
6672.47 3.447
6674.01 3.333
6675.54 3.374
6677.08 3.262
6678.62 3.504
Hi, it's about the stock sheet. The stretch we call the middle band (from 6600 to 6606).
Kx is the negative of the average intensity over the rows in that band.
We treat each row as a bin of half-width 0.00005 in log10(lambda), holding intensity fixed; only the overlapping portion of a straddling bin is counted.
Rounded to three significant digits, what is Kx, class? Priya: -3.55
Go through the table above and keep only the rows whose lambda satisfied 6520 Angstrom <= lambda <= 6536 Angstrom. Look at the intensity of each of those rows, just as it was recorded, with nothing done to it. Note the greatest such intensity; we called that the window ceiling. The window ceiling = 3.423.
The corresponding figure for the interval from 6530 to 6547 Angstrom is 3.733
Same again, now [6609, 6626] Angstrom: 3.636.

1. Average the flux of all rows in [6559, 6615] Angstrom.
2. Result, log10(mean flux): 0.609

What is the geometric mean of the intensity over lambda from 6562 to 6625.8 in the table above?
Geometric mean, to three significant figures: 3.74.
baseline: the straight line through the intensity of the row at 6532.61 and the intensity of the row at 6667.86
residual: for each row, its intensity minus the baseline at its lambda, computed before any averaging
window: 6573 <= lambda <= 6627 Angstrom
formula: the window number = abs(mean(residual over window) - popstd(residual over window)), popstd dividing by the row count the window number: 0.34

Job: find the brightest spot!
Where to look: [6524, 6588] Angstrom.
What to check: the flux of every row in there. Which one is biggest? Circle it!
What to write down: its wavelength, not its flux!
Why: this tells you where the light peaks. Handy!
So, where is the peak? 6562.76 Angstrom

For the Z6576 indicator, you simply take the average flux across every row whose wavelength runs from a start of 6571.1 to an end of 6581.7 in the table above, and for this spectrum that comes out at 3.7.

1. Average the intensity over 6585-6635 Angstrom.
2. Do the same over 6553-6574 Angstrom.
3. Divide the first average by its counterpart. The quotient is 0.74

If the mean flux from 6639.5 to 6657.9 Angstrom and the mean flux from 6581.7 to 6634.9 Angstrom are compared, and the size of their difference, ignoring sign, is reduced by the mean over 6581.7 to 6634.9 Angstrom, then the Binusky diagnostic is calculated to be -3.22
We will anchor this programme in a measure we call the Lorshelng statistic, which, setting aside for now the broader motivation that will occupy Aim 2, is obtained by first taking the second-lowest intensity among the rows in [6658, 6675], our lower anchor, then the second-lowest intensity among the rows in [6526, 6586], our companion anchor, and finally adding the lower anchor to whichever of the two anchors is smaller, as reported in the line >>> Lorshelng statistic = 6.09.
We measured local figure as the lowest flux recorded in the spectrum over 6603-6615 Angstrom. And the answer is 3.002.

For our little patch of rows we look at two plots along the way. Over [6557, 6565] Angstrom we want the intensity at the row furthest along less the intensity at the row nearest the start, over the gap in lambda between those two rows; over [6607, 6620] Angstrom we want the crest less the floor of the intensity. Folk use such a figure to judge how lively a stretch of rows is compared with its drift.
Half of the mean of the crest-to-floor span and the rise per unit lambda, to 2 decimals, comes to 0.25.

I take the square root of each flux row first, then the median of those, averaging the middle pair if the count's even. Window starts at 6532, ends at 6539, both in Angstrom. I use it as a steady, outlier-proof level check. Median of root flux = 1.84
